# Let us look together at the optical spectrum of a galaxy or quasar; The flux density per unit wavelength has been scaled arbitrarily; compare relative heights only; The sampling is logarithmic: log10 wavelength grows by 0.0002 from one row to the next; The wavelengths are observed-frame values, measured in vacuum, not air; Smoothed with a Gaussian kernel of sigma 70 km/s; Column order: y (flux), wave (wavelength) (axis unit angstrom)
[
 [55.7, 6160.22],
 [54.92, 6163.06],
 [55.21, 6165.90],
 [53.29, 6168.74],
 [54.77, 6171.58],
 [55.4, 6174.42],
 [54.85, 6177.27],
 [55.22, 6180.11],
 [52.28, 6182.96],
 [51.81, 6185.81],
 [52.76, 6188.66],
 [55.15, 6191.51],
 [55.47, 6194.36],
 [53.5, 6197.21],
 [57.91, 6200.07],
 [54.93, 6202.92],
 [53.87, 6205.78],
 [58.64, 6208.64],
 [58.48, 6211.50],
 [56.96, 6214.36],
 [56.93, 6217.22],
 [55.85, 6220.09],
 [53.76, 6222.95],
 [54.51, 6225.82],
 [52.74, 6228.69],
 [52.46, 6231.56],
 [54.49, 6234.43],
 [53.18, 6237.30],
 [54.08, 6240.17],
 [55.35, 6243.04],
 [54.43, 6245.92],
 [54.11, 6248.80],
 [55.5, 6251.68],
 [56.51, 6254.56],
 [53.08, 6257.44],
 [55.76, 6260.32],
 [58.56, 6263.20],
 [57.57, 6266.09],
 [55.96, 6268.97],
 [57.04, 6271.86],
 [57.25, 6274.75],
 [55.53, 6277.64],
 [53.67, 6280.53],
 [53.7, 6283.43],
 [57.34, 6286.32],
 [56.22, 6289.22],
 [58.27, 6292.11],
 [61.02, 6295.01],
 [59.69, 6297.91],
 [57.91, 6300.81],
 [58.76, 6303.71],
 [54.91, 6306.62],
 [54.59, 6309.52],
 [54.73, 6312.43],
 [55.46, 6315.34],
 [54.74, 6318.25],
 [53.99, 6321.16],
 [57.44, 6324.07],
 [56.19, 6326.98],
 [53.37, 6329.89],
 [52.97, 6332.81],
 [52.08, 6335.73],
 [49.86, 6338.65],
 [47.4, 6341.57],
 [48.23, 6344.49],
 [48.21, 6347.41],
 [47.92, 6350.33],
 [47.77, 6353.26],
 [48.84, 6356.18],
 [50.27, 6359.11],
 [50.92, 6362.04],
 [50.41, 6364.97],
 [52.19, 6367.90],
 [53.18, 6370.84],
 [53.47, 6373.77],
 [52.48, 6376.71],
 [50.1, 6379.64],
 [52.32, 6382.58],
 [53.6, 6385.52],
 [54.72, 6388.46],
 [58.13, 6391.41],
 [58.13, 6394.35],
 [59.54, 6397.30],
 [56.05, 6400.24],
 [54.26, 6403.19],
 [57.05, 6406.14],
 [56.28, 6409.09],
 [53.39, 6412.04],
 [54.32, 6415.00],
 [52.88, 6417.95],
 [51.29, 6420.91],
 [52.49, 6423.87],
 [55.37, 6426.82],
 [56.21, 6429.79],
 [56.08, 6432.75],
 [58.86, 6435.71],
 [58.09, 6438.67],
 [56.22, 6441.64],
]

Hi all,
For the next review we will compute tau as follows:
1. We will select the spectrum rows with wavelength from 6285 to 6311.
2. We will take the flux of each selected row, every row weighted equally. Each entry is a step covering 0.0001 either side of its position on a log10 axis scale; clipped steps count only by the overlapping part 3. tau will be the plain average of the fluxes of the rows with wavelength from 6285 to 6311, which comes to 57.6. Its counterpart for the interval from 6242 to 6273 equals 55.8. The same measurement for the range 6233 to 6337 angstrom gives 55.7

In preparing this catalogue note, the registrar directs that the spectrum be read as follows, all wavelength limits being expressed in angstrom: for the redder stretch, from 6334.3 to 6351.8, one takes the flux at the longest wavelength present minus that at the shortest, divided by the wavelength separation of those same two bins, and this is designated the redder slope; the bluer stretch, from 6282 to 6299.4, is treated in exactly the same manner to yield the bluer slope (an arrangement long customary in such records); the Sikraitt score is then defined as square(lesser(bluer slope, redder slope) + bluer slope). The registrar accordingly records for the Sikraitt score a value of 0.017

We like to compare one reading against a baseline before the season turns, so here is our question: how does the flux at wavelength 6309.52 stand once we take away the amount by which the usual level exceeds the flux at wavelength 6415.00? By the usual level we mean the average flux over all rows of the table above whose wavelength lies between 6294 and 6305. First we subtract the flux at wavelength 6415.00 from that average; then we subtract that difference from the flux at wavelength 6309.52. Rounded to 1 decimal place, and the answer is 49.6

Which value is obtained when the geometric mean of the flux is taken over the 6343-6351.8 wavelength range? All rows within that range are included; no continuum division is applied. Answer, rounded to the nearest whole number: 48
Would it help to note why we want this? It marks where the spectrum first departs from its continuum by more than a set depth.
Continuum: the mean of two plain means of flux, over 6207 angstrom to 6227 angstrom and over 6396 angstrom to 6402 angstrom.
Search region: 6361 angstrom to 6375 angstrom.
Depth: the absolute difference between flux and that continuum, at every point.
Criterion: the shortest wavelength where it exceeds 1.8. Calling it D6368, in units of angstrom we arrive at 6362.04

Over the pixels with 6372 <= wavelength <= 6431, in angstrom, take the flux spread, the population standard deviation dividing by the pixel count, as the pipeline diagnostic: 2.41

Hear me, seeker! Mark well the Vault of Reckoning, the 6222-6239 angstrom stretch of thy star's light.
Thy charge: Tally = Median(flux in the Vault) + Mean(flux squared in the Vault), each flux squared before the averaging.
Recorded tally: 2919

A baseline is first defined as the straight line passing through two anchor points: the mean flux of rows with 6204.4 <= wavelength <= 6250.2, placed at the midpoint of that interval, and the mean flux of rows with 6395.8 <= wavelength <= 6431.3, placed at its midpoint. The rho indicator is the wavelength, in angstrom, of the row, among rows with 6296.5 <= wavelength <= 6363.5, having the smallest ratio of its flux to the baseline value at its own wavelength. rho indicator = 6341.57 angstrom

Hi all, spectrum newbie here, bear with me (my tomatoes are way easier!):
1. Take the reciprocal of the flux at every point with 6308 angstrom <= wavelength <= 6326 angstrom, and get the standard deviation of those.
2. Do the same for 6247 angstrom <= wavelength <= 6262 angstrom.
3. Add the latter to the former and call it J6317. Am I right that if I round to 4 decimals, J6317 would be 0.0008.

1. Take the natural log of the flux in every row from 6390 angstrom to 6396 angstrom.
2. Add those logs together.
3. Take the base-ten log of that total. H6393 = 0.91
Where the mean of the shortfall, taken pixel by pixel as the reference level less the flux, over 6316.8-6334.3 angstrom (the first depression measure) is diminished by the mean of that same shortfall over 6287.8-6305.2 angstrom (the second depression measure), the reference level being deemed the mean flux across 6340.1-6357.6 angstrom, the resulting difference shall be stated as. 3.9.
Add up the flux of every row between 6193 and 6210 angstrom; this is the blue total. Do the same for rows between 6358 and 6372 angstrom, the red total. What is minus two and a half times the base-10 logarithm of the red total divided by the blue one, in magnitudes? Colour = 0.3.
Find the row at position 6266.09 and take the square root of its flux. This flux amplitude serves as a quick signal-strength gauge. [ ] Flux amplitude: 7.59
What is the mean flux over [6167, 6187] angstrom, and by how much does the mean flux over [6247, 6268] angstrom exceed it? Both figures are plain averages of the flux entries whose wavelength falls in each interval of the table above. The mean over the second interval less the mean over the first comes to 1.9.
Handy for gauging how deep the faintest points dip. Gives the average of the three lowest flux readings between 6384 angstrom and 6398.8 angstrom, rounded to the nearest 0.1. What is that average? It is 55.5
